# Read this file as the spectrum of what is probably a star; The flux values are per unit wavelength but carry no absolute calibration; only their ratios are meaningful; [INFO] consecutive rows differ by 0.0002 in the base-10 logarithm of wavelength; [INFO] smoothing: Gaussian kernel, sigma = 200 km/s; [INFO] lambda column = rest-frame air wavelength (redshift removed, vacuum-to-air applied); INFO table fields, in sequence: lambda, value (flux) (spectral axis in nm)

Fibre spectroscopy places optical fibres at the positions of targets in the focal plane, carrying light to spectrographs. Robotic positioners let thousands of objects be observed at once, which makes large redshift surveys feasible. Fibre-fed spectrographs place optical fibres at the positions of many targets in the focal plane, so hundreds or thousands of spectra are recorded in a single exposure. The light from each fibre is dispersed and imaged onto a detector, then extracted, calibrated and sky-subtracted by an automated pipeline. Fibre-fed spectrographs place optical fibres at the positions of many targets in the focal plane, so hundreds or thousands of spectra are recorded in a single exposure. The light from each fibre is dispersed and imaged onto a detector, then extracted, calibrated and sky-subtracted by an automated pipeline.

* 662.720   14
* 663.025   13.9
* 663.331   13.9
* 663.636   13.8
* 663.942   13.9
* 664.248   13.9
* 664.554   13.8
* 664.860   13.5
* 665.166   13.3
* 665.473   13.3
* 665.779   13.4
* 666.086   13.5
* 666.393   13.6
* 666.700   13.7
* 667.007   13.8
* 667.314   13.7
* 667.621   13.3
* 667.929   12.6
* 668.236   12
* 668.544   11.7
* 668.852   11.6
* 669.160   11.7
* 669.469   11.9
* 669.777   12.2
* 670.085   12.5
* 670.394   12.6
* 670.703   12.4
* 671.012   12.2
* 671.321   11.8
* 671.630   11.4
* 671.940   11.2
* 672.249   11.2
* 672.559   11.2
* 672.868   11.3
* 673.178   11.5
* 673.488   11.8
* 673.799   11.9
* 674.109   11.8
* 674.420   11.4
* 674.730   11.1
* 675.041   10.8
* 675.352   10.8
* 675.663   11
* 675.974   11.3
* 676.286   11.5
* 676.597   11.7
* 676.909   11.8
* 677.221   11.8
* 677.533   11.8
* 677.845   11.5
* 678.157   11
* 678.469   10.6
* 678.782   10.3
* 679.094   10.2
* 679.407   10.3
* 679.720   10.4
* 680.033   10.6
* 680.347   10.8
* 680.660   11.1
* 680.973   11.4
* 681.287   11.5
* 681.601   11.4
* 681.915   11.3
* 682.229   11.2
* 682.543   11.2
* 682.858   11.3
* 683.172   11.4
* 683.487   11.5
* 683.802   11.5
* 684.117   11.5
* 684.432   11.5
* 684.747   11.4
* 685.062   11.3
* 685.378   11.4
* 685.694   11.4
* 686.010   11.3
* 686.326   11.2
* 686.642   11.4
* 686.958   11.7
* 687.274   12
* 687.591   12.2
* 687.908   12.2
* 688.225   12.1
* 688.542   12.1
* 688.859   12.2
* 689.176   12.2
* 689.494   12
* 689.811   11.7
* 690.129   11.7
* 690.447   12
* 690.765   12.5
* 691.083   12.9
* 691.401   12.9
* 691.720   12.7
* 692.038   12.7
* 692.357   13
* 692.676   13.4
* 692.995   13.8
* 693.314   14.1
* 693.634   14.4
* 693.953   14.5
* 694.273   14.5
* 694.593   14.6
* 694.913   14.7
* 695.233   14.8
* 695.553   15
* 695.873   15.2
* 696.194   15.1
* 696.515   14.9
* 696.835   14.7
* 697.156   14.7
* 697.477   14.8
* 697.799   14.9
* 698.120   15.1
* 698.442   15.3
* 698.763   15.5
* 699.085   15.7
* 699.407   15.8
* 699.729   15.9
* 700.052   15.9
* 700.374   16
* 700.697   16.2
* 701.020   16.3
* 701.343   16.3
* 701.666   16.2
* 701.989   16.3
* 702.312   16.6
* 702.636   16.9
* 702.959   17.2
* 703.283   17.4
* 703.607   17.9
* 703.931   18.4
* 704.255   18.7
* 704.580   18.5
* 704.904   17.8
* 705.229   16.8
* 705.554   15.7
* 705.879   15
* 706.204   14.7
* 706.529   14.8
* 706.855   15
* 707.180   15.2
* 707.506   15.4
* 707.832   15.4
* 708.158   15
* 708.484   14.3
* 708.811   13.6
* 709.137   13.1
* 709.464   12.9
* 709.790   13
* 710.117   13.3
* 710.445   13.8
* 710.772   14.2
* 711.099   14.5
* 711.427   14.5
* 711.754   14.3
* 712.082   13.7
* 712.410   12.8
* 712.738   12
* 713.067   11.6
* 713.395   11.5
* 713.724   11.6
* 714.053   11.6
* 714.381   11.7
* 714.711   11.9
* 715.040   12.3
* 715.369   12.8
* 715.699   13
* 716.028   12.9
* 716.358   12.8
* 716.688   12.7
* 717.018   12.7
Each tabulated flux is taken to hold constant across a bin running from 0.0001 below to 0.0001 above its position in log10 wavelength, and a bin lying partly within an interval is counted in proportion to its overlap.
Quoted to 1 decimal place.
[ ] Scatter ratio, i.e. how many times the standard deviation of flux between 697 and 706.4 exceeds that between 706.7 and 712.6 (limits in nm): 1.3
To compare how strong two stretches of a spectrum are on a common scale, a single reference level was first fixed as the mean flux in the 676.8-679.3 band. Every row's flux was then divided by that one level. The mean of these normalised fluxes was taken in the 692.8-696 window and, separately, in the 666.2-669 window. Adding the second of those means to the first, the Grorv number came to 2.47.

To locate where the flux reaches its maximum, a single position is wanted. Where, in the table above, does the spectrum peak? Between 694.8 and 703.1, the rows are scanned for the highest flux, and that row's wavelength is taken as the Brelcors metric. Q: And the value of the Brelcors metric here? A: 702.959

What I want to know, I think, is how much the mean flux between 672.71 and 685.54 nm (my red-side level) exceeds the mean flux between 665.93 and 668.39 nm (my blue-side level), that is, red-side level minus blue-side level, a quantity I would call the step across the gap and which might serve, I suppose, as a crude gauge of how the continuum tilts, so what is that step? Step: -2.0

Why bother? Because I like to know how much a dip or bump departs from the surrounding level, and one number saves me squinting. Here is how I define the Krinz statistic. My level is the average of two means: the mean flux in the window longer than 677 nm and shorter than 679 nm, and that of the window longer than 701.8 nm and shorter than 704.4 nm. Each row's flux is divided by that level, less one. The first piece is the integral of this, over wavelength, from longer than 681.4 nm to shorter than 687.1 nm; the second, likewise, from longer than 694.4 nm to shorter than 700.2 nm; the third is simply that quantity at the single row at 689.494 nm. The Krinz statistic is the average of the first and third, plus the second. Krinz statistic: -0.31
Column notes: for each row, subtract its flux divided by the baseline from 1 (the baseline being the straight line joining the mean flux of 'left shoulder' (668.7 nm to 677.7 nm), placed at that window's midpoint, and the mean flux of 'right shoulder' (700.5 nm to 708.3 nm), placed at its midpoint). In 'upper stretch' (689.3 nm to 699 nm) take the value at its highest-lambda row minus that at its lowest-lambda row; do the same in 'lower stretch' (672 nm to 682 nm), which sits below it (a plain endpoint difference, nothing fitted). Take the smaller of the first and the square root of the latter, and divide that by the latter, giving -1.4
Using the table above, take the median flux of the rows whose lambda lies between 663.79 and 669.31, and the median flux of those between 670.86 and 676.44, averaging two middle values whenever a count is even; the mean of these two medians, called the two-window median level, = 12.4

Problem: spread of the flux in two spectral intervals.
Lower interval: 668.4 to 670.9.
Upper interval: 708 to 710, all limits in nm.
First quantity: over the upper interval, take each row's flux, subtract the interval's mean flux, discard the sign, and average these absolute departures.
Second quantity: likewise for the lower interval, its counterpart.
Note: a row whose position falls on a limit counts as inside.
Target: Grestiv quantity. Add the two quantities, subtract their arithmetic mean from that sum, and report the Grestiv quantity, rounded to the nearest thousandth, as 0.508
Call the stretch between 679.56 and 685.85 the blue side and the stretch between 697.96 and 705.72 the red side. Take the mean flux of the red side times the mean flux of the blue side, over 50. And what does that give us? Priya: 3.7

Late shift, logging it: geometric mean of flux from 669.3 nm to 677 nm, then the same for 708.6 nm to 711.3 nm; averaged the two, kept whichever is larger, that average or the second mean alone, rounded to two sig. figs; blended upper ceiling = 14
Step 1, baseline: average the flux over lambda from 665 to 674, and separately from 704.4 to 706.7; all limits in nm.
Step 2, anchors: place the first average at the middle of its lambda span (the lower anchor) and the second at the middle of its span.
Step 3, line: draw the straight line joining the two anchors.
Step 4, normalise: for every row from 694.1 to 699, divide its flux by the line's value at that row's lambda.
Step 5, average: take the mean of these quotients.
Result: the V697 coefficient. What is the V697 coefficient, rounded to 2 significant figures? 0.98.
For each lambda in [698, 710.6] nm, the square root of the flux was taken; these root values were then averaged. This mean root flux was 4.0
